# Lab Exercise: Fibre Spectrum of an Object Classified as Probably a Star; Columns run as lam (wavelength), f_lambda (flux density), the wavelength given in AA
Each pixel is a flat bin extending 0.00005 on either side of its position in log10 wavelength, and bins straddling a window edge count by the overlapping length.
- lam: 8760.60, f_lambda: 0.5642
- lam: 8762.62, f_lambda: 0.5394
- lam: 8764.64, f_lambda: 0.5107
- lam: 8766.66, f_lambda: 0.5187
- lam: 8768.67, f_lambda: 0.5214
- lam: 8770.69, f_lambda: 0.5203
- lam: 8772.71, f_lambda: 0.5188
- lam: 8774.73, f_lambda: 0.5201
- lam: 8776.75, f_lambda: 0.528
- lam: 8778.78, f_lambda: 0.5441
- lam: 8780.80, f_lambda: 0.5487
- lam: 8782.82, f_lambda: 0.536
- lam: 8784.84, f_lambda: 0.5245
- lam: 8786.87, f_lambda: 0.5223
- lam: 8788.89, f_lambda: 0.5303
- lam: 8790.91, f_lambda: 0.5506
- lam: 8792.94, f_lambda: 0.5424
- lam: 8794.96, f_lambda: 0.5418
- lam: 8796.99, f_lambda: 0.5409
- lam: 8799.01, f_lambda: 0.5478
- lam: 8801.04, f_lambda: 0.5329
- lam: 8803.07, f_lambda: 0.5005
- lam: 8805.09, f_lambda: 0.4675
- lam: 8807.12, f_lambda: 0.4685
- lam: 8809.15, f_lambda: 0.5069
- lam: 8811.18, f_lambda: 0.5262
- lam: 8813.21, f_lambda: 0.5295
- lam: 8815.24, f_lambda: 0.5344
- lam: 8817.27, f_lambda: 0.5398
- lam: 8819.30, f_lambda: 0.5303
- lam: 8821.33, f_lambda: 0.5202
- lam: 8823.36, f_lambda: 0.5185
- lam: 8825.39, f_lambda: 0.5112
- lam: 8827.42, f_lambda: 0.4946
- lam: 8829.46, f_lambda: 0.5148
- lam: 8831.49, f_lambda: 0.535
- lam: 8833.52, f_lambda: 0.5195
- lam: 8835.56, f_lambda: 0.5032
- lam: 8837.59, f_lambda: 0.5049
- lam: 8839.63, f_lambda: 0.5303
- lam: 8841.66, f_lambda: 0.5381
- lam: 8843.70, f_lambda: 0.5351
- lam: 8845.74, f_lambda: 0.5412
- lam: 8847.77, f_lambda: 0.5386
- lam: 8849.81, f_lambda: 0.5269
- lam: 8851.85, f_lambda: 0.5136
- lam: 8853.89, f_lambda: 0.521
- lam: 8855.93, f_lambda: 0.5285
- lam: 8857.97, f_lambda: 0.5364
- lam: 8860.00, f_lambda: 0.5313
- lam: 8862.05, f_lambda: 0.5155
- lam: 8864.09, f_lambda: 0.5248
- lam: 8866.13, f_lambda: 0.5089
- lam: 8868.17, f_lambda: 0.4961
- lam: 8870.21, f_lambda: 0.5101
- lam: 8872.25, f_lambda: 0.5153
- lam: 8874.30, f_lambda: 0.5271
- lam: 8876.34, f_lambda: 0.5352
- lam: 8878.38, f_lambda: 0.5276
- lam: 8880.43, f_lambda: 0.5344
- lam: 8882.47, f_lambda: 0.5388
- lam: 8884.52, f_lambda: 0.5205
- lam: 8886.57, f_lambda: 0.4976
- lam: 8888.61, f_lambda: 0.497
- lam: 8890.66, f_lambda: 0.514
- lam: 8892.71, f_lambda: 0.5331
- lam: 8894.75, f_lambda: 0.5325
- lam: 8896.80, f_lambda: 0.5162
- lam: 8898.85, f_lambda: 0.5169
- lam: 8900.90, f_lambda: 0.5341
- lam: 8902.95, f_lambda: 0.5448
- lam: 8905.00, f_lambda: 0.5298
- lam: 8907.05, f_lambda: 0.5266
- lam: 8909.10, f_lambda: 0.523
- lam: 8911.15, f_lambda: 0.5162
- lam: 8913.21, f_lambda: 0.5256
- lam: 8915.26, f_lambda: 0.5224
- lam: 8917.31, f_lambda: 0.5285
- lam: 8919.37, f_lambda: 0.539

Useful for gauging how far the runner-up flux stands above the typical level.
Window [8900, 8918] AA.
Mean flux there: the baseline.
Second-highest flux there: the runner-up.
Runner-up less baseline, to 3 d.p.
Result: 0.006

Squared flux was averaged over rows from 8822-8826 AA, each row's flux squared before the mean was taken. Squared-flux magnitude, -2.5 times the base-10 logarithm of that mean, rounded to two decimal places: 1.44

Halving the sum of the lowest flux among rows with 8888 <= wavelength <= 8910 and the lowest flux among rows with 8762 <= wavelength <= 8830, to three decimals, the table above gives 0.482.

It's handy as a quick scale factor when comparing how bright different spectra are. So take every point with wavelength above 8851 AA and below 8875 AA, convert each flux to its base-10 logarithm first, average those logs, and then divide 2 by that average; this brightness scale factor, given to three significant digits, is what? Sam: -7.02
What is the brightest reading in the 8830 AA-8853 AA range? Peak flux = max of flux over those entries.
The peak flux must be 0.5412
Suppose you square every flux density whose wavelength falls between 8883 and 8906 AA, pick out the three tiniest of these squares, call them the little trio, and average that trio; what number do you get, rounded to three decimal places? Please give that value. 0.253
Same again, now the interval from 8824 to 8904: 0.246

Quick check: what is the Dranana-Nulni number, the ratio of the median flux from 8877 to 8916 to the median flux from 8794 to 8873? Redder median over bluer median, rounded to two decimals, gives 1.00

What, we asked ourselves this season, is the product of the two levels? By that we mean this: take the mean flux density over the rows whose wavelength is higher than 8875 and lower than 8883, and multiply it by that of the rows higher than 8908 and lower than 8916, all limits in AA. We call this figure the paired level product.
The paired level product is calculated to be 0.279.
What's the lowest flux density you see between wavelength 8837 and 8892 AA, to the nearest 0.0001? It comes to 0.4961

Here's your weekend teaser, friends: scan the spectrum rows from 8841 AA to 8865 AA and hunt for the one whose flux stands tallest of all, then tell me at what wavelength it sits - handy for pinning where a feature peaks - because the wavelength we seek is 8845.74 AA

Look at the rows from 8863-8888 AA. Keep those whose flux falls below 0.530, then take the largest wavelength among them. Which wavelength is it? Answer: 8886.57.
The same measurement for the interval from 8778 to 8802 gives 8786.87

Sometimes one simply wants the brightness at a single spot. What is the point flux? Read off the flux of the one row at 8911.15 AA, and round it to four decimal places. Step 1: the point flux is 0.5162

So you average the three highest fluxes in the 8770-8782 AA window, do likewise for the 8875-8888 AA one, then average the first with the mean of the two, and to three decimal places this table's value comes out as 0.539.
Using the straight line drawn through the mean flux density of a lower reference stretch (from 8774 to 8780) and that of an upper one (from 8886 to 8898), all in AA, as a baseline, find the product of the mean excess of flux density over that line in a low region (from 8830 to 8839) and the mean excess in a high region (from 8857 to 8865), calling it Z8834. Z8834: -0.0001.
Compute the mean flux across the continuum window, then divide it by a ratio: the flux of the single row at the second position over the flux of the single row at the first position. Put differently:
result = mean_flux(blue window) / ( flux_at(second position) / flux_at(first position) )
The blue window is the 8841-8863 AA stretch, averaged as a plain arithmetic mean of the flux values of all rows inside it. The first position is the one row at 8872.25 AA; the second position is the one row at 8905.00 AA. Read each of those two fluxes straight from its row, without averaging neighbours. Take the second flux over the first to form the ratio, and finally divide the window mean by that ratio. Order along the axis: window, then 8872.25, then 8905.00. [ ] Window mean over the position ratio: 0.515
